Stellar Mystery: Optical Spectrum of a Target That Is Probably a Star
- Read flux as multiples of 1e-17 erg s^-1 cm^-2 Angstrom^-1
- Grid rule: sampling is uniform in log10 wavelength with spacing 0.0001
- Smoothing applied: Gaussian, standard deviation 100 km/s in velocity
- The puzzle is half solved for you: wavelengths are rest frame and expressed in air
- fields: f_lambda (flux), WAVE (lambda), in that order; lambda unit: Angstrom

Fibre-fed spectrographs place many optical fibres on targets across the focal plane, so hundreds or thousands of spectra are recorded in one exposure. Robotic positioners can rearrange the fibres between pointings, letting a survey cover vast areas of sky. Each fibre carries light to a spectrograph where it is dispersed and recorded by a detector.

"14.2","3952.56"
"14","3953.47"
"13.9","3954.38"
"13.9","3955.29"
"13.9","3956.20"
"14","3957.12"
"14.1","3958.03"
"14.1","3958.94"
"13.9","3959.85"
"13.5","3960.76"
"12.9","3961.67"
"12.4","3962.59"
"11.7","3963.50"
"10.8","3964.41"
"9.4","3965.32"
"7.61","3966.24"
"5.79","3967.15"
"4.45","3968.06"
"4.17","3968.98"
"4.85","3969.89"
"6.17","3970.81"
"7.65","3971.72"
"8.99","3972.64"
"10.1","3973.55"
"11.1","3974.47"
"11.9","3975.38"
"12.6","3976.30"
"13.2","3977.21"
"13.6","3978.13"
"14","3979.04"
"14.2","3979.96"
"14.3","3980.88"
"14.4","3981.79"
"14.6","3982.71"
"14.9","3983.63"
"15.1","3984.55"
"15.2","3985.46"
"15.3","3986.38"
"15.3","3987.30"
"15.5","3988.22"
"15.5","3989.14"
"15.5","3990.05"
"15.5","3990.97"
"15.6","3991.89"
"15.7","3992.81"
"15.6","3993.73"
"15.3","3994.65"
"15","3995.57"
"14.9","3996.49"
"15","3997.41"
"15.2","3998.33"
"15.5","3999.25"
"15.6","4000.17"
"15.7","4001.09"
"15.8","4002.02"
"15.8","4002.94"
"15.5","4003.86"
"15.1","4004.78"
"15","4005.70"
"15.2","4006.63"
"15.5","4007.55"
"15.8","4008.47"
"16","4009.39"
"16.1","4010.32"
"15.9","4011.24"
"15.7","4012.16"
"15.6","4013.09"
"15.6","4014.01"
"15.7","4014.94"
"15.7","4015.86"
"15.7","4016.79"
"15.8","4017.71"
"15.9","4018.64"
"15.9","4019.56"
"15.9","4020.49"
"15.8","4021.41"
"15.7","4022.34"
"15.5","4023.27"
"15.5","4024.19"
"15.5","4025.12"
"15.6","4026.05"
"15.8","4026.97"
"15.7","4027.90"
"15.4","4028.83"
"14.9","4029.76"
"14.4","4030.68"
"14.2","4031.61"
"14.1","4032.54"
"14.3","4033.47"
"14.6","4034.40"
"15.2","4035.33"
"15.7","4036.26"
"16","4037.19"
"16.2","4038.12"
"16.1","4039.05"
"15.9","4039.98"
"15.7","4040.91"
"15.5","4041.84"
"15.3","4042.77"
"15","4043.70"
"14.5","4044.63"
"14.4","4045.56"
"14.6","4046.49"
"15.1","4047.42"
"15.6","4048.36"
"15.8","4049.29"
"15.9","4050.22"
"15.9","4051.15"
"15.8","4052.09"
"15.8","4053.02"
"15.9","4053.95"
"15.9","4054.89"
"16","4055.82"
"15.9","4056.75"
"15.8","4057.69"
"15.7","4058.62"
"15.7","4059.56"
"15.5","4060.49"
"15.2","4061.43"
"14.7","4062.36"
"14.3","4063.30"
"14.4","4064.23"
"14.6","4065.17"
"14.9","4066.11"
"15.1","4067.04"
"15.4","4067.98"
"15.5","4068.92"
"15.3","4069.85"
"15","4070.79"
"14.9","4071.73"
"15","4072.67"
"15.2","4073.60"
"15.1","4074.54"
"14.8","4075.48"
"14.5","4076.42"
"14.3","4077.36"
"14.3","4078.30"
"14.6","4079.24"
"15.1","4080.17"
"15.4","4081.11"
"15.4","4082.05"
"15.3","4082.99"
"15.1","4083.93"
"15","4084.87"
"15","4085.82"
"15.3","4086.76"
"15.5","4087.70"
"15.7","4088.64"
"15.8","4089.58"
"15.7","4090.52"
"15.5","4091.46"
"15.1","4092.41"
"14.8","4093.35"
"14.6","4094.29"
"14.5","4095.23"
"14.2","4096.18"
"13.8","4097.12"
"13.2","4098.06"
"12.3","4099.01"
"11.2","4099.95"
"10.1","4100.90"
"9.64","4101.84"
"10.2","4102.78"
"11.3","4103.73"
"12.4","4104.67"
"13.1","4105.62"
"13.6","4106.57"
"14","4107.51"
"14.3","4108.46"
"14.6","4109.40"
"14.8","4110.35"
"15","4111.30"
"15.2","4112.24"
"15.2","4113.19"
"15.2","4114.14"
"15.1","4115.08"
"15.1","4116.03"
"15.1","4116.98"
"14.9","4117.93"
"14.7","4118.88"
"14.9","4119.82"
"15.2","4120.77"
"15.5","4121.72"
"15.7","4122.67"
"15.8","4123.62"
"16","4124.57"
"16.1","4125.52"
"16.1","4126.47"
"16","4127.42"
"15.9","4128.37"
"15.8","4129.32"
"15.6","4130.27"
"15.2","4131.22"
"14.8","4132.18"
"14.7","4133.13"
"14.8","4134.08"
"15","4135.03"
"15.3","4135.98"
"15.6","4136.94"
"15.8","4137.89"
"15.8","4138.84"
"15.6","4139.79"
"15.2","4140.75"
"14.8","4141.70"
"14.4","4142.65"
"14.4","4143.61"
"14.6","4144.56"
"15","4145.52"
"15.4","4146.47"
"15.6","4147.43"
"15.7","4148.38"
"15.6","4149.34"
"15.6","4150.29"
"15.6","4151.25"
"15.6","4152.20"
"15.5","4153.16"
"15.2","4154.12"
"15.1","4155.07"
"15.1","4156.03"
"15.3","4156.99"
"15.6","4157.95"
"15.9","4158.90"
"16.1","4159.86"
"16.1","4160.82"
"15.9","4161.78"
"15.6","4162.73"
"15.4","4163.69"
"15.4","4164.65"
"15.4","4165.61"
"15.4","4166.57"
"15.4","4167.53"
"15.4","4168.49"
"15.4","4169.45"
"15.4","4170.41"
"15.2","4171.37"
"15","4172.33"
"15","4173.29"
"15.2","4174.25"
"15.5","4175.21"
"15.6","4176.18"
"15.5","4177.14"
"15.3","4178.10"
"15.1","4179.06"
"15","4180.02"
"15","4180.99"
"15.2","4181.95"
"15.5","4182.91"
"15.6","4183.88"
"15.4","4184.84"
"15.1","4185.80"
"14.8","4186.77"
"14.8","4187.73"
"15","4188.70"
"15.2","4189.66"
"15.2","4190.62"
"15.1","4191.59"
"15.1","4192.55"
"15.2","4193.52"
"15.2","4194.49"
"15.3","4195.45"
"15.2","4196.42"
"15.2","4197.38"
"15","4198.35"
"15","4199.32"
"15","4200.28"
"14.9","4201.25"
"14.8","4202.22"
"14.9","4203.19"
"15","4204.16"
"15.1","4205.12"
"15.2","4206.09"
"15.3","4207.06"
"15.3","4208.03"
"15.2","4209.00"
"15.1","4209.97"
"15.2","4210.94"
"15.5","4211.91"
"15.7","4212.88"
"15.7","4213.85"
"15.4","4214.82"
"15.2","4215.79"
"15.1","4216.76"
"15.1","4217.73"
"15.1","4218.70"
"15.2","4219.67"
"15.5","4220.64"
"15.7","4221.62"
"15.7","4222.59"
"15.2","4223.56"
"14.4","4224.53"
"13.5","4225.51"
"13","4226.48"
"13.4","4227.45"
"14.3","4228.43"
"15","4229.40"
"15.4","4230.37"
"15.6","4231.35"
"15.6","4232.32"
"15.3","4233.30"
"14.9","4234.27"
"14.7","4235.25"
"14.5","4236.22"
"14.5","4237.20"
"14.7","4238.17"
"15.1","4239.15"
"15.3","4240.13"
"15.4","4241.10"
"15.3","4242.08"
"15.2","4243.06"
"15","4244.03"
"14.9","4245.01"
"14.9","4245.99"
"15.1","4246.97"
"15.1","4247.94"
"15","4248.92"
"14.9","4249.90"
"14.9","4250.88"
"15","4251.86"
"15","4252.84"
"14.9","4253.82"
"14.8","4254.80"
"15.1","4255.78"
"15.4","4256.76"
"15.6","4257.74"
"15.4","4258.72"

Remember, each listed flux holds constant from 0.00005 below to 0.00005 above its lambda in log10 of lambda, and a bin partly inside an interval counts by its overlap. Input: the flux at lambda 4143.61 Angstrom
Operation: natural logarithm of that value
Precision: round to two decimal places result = 2.67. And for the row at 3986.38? 2.73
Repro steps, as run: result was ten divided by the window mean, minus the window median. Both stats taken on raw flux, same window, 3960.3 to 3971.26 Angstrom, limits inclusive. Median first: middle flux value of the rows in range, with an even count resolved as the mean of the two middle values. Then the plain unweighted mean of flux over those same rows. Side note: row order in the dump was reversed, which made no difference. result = -7.3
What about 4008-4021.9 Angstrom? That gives -15.2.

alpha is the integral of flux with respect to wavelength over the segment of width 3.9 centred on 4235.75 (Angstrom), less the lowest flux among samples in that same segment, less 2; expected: 40.7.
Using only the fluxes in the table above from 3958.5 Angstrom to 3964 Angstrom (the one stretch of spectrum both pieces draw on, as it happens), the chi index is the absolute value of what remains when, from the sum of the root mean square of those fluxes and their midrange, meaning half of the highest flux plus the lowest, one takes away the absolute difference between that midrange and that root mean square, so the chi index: 25.8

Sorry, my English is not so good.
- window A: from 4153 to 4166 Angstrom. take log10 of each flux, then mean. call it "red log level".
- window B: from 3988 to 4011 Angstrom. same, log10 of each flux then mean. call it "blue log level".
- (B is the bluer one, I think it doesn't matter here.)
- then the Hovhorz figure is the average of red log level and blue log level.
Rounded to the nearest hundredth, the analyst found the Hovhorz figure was 1.19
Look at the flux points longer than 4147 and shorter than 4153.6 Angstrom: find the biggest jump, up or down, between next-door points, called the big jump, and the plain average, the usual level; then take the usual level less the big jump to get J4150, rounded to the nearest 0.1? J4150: 15.5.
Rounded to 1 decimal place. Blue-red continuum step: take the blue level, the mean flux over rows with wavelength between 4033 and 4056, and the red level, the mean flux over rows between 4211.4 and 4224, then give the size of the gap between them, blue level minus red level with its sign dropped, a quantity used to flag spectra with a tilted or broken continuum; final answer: 0.1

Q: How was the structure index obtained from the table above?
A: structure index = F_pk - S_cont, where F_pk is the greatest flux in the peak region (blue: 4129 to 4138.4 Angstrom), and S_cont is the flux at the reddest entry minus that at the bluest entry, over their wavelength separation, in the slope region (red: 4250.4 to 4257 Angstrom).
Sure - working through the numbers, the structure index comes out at 15.7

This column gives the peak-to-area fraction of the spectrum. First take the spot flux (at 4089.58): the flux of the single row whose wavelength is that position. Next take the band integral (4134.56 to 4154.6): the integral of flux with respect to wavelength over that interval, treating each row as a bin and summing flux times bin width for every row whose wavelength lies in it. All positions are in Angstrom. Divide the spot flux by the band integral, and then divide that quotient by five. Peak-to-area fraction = 0.010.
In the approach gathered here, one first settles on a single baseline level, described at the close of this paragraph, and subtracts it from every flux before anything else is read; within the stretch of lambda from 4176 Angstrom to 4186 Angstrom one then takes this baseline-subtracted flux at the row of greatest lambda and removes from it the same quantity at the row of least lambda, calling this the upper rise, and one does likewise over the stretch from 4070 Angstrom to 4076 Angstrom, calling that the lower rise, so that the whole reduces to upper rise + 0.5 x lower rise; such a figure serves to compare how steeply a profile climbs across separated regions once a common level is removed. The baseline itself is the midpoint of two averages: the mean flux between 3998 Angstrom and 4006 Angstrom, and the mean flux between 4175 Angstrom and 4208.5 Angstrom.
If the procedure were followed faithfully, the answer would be -0.6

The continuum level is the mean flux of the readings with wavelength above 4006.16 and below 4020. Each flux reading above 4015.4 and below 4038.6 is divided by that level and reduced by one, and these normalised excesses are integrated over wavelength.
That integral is -0.50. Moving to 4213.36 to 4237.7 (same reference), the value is -1.27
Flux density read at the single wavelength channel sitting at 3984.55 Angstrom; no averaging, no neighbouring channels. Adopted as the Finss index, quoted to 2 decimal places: 15.10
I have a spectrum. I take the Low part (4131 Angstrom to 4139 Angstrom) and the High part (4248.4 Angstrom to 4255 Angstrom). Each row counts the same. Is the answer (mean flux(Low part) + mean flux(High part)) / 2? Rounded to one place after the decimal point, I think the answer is 15.1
